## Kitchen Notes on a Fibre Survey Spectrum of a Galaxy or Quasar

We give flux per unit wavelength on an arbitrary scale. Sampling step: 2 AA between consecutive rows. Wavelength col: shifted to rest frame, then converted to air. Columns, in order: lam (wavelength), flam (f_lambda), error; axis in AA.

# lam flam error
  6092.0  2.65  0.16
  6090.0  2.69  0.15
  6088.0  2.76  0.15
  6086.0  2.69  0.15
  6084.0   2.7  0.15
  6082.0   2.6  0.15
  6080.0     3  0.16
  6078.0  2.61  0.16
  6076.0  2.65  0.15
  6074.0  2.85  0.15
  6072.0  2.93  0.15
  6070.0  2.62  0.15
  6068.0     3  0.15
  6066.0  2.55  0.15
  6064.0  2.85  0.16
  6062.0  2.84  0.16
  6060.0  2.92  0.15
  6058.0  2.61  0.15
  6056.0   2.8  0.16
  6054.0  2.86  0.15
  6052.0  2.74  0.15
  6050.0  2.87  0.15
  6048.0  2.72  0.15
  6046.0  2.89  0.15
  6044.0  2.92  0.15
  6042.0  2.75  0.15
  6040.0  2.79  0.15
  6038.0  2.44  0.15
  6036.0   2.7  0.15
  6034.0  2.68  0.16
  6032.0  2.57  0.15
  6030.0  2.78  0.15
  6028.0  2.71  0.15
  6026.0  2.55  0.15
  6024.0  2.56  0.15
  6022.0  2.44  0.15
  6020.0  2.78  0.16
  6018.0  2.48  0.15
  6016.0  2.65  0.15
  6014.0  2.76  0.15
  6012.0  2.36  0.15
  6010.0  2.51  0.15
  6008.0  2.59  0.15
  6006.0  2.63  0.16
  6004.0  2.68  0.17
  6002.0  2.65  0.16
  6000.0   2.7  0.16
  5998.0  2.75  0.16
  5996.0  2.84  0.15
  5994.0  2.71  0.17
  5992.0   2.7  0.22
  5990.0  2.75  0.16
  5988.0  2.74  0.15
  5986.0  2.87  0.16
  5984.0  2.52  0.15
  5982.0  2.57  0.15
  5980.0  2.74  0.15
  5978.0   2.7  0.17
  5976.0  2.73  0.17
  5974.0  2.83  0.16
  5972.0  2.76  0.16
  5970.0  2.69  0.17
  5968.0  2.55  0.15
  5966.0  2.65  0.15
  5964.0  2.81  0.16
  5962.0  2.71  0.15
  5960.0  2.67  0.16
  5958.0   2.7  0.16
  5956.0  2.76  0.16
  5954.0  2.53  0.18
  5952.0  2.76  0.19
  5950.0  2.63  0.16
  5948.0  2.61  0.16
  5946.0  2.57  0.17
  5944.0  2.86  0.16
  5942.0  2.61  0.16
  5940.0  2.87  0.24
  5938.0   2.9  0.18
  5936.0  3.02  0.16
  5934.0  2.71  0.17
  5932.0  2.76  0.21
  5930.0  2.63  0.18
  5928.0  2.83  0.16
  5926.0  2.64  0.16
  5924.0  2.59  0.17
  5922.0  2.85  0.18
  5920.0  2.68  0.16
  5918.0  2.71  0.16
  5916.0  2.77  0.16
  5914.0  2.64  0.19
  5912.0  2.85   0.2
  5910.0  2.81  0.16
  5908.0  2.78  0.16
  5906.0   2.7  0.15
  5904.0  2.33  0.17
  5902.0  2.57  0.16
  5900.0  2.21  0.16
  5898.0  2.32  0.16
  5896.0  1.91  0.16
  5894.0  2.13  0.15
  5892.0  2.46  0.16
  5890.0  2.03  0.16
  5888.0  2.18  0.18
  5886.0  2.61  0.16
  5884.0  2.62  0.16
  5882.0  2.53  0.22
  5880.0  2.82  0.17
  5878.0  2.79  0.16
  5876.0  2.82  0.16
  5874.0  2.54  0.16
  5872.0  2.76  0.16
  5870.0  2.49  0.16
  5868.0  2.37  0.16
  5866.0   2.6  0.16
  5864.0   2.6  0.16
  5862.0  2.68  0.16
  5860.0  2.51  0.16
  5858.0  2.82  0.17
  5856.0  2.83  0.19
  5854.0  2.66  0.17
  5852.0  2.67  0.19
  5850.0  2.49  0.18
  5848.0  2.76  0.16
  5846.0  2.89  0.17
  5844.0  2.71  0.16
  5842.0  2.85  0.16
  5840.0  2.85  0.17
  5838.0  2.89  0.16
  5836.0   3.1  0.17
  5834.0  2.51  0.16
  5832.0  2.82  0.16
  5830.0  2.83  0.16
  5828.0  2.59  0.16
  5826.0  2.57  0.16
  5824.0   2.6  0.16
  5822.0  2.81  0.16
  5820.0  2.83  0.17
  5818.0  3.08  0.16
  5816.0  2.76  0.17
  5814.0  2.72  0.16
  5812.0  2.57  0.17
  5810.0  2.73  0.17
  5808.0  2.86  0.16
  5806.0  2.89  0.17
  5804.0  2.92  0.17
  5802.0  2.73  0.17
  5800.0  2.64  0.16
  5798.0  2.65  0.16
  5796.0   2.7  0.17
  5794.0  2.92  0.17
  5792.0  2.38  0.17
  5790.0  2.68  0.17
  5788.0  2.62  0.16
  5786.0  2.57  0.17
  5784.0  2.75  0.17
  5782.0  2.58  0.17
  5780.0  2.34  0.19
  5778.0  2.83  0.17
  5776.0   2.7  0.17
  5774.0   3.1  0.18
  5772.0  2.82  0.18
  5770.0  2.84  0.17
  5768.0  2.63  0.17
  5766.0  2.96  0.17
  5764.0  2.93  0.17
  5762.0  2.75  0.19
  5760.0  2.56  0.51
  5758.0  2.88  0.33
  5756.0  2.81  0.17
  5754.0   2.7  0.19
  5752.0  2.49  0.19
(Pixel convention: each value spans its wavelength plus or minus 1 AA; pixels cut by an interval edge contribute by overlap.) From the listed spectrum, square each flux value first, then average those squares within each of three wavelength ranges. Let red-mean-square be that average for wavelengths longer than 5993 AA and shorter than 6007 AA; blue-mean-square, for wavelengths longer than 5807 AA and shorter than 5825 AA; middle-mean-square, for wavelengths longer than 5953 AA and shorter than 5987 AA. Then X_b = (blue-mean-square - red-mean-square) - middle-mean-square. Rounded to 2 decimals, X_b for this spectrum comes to -6.89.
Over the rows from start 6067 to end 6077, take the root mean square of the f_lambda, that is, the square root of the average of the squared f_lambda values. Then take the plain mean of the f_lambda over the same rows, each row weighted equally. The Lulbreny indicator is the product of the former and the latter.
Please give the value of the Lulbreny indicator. 7.9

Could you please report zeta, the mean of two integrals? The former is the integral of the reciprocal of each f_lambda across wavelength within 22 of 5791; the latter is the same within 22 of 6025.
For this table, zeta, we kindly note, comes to 16.46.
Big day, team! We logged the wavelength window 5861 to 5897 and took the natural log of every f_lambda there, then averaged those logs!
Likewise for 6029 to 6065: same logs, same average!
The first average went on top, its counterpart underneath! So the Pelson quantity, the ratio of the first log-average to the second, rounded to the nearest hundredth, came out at 0.90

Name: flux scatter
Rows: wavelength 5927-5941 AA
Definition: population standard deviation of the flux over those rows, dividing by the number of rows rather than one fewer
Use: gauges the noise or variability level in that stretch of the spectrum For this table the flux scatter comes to 0.120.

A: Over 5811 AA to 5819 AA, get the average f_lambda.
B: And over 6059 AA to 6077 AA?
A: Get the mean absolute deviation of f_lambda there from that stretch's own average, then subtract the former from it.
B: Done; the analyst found -2.65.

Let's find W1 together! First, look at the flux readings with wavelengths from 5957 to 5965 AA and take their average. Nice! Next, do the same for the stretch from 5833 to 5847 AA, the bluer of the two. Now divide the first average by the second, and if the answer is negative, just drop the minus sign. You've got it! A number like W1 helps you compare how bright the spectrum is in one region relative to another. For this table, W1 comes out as 0.96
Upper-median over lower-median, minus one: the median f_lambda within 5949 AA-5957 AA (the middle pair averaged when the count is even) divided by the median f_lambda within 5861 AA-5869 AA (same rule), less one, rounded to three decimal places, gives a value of 0.037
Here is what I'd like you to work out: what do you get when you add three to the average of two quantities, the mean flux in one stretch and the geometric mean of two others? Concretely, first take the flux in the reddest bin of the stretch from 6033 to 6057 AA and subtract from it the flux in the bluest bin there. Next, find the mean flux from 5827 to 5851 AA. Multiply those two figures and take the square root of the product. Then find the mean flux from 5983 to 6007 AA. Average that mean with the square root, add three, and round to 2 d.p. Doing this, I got 4.64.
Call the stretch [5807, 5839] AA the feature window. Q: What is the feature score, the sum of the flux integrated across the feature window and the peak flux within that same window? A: 92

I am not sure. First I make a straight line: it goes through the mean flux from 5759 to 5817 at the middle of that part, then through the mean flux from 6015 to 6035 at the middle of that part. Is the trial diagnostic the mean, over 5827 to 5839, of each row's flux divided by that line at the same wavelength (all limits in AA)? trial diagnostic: 1.03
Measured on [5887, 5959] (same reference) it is 0.98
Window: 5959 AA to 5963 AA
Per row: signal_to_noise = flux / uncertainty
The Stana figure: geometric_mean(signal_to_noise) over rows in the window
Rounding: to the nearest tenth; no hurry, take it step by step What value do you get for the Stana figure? 17.4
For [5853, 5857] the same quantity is 15.3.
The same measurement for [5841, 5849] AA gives 17.2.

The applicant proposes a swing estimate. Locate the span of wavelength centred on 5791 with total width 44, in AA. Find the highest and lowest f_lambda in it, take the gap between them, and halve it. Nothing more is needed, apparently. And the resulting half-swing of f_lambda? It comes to 0.38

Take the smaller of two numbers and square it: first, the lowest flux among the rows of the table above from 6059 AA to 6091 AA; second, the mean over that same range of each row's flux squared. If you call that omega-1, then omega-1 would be 6.5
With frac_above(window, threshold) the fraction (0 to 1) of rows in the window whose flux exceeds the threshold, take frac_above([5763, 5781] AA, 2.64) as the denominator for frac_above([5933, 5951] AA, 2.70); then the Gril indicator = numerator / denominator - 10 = -9.29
